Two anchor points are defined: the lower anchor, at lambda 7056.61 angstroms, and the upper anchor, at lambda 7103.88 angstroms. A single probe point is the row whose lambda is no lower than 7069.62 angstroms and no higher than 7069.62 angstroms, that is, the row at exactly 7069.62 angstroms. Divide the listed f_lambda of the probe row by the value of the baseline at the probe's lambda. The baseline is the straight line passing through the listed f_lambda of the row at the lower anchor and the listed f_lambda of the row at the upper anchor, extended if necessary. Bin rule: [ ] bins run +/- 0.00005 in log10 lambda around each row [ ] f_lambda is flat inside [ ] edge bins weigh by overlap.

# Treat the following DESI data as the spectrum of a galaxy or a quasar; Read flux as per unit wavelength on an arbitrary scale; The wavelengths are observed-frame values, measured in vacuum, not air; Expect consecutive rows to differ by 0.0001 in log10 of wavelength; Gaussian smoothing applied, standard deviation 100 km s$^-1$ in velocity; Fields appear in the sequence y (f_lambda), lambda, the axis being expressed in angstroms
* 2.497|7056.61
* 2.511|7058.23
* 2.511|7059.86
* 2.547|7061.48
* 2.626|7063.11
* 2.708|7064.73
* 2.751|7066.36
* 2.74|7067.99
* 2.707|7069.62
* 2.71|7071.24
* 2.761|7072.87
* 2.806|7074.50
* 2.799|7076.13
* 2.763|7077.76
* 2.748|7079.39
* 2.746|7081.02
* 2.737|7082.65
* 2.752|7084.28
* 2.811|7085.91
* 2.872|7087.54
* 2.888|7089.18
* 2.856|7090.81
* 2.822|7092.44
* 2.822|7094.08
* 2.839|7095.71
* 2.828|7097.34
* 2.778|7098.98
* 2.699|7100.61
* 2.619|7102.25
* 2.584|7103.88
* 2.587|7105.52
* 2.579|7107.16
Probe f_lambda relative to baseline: 1.07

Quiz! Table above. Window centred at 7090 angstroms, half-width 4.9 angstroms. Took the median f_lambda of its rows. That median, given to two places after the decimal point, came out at 2.84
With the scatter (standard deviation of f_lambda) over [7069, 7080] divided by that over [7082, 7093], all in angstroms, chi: 0.67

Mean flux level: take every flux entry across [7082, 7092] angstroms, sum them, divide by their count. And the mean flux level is 2.82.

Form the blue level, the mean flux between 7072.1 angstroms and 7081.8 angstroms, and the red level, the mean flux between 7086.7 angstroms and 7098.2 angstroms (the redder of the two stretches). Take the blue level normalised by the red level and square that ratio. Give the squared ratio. 0.95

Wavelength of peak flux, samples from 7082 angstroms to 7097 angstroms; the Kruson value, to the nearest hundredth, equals 7089.18 angstroms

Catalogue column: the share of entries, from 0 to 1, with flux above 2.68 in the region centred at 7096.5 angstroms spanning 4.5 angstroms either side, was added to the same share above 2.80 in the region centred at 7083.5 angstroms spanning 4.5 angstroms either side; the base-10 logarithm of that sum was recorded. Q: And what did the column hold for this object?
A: 0.12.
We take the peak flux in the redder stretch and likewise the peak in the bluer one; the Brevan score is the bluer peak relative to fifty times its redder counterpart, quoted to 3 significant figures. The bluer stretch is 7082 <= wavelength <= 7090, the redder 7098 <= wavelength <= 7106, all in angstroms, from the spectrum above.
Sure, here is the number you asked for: 0.0208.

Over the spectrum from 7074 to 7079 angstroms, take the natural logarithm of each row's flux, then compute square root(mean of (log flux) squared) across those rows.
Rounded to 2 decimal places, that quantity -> 1.03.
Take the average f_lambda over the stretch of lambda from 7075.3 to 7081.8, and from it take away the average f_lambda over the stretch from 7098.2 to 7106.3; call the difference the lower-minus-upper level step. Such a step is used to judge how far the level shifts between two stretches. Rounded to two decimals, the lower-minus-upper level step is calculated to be 0.11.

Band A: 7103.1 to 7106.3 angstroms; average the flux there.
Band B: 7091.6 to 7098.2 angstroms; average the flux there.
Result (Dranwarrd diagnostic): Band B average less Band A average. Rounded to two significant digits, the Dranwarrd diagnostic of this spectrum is 0.24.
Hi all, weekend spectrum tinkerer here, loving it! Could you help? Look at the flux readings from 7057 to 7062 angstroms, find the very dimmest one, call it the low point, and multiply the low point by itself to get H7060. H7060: 6.3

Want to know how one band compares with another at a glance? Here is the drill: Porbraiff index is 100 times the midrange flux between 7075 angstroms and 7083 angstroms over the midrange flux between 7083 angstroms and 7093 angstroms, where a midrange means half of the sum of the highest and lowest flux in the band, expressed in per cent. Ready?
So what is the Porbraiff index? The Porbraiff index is 98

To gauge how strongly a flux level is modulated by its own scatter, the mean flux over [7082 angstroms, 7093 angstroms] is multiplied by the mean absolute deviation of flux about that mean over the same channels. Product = 0.13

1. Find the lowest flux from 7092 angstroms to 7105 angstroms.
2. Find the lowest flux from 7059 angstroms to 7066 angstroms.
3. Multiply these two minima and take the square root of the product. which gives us 2.55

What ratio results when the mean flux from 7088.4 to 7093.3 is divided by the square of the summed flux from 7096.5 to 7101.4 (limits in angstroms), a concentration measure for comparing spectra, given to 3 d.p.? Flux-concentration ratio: 0.041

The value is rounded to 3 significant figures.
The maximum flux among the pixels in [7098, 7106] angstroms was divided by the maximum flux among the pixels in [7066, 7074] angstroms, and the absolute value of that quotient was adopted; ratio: 1.01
